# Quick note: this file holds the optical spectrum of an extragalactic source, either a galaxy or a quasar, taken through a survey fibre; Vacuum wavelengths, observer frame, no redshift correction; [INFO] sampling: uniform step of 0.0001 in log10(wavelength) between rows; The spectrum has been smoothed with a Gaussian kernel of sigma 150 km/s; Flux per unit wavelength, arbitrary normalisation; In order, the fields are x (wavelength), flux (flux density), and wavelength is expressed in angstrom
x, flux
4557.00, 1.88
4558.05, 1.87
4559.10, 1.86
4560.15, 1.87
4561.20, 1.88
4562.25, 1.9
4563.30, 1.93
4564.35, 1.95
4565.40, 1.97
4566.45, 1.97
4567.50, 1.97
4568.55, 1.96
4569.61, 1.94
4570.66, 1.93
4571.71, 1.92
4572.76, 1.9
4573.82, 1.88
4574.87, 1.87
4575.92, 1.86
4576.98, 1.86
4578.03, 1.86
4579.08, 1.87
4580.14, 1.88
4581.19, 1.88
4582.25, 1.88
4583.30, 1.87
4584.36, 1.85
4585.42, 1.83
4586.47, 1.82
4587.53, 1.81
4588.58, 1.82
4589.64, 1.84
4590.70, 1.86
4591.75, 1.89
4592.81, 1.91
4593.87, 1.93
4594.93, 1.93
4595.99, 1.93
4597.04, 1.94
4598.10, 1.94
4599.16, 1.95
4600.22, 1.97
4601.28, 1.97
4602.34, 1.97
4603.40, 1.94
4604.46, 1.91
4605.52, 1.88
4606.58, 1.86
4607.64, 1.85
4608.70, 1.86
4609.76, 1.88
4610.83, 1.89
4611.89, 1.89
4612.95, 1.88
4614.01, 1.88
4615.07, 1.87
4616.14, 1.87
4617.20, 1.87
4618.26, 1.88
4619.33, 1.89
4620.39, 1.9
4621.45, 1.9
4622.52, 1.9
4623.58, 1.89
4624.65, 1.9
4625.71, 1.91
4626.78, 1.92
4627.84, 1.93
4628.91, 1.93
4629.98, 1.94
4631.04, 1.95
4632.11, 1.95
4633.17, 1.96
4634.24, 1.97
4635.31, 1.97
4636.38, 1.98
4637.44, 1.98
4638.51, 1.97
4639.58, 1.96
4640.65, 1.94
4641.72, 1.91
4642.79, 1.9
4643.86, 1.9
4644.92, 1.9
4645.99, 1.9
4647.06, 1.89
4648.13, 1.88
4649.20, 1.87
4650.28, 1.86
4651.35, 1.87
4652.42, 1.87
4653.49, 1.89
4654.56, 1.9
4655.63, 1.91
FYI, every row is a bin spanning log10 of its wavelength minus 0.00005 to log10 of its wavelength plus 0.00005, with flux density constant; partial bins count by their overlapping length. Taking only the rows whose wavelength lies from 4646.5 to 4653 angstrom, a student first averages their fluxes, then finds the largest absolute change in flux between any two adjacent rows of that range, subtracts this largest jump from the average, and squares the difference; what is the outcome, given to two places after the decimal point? 3.47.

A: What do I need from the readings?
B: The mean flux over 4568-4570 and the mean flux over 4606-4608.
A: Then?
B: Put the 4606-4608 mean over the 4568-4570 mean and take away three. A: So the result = -2.05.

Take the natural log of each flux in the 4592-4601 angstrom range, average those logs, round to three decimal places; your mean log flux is 0.661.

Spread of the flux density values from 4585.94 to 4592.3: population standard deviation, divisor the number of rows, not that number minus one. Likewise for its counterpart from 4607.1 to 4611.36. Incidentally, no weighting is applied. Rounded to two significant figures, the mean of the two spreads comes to 0.022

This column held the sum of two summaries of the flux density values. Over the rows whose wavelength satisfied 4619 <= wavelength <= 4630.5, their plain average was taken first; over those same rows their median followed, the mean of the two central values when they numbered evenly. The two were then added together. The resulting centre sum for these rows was 3.81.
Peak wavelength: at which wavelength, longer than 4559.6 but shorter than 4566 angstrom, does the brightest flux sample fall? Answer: 4565.40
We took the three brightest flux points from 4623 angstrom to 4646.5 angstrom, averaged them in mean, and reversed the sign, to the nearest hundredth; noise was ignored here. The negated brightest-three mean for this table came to -1.98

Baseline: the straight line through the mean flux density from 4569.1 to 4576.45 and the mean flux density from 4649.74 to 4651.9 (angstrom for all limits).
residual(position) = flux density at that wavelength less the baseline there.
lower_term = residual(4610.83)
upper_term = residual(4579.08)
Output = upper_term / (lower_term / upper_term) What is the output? 0.10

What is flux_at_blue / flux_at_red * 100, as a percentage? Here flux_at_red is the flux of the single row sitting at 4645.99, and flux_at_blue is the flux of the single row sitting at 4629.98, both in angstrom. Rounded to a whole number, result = 102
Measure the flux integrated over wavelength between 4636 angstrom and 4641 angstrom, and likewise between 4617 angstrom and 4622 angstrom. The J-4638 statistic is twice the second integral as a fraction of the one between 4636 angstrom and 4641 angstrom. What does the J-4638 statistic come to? 1.9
